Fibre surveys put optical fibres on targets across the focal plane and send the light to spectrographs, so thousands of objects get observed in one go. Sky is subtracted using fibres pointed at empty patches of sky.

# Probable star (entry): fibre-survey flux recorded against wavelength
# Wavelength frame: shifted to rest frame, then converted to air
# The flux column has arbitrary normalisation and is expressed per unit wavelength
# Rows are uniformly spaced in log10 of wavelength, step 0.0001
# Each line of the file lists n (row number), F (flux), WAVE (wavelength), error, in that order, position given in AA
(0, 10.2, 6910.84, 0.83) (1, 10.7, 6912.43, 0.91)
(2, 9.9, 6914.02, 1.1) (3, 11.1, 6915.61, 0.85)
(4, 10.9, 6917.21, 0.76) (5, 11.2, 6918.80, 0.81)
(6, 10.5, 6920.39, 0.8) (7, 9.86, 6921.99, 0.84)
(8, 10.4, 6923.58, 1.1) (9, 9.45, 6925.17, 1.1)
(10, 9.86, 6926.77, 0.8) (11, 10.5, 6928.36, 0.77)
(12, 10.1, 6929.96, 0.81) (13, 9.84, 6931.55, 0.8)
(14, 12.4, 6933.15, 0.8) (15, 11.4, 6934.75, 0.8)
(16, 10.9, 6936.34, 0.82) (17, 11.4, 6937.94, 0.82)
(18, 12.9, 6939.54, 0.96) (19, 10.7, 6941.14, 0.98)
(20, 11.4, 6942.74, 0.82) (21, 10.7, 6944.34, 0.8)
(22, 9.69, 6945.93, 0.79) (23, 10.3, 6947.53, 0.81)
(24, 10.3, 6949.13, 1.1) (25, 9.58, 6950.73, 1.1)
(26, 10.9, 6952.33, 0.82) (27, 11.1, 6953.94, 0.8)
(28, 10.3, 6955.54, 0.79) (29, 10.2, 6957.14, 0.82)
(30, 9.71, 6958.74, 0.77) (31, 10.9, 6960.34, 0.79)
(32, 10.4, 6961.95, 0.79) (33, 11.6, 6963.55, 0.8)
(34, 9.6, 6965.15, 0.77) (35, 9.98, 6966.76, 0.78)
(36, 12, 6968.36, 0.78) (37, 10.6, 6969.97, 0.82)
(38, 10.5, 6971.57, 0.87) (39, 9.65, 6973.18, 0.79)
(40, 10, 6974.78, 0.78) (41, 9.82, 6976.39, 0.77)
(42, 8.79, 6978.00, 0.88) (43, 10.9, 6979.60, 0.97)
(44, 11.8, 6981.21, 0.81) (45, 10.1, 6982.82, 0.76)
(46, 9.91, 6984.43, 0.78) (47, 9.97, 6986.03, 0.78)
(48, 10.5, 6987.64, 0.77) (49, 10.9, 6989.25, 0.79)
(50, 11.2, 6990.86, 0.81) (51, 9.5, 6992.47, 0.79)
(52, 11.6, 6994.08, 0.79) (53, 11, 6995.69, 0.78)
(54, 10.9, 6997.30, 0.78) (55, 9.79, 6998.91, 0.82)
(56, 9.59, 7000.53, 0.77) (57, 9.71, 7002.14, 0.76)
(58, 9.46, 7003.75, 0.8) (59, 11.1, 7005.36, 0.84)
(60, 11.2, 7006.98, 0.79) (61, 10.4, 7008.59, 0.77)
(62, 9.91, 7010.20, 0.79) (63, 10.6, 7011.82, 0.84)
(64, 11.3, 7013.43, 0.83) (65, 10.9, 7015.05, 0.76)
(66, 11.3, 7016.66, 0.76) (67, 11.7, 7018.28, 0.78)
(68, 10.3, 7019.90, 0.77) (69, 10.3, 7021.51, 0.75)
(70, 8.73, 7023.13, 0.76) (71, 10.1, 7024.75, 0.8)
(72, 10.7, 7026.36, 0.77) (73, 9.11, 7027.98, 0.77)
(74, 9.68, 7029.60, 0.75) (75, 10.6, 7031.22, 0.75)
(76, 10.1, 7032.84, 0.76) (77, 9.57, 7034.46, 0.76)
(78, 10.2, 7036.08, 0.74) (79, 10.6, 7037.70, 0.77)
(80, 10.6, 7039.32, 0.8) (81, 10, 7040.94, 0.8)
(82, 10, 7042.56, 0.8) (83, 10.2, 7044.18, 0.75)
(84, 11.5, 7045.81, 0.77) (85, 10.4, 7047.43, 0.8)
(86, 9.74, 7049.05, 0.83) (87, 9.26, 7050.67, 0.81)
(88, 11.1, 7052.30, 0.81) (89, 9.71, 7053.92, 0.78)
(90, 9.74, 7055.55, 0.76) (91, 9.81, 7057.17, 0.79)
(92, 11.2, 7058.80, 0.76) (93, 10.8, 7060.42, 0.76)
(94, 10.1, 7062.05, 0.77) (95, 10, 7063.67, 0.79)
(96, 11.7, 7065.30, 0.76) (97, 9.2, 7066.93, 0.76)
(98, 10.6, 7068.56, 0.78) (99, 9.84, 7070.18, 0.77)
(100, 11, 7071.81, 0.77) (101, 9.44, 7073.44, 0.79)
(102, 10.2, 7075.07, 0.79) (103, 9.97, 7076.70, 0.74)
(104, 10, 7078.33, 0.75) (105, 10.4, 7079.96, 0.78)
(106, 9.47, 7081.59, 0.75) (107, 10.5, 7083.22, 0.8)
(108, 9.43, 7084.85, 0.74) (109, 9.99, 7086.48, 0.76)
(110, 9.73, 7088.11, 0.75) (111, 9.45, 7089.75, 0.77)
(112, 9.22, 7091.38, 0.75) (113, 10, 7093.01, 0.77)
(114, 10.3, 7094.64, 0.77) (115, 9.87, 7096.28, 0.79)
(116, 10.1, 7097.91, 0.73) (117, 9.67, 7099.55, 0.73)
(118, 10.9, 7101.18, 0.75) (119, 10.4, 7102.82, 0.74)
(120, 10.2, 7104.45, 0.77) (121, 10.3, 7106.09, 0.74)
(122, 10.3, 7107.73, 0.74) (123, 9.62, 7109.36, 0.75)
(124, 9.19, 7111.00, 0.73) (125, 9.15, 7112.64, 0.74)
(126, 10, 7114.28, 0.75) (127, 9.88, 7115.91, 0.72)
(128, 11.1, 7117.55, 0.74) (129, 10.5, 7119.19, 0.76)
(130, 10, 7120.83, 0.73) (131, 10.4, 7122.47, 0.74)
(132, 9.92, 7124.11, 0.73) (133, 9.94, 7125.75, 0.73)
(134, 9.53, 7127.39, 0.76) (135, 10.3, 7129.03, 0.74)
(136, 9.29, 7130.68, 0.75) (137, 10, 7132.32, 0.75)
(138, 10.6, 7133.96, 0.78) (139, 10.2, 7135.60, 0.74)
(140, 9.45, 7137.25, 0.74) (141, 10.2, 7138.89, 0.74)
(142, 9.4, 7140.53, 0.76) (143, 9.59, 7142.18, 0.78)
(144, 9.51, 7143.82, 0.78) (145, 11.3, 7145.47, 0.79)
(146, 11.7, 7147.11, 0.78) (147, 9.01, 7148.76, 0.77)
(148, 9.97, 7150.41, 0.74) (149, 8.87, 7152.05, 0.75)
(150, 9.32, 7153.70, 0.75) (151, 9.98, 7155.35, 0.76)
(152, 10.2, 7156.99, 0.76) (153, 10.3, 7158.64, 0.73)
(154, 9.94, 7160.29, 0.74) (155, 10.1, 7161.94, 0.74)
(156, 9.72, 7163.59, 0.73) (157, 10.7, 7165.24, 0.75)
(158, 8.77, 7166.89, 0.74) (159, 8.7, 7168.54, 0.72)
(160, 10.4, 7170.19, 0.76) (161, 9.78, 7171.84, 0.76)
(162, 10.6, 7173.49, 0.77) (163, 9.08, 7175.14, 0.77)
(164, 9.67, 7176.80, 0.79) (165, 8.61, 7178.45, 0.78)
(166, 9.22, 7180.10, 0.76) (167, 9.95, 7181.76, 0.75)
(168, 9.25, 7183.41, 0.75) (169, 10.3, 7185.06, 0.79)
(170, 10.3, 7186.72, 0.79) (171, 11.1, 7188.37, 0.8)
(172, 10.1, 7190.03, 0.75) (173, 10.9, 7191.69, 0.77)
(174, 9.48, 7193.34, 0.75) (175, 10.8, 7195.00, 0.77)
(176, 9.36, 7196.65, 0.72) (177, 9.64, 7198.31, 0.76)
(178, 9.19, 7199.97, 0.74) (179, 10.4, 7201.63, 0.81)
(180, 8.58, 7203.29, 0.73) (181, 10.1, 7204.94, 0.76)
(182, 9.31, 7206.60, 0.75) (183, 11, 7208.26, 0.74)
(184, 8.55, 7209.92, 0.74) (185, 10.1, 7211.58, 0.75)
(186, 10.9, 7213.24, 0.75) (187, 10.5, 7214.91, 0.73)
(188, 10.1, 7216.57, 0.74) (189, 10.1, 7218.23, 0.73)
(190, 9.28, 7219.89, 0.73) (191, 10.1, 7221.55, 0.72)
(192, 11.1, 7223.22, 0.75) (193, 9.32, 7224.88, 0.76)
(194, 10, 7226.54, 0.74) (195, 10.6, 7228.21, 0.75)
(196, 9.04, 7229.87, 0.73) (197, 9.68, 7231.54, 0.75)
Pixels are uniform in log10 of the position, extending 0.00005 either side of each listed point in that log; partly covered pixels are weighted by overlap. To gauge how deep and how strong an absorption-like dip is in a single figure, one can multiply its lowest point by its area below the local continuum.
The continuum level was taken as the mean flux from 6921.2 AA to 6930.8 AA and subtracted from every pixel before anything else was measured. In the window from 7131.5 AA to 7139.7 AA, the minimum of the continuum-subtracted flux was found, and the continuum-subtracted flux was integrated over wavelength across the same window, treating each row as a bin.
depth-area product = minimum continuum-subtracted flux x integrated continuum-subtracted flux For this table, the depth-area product -0.3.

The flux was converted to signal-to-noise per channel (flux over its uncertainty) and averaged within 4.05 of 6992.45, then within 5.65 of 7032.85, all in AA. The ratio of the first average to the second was 1.04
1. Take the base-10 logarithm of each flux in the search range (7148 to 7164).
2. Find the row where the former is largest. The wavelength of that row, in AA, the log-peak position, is 7158.64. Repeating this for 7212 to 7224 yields 7223.22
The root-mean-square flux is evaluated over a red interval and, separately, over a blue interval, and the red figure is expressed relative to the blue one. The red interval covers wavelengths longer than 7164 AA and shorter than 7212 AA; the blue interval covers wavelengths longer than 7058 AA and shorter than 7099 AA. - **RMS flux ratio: 0.97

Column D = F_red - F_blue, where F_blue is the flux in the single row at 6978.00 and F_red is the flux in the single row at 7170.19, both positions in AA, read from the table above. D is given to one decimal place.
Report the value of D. 1.6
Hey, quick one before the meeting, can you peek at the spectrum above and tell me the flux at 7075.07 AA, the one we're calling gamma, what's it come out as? 10.2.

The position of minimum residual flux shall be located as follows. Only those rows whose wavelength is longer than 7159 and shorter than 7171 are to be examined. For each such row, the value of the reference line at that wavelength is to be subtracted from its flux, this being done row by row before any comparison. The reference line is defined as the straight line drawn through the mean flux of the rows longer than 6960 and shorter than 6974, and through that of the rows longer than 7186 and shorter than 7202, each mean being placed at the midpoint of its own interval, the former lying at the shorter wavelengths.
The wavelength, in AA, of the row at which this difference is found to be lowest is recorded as 7168.54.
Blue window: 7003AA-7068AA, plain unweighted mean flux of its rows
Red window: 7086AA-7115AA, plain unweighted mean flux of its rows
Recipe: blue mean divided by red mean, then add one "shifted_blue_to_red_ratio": 2.04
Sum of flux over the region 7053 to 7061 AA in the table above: 51.3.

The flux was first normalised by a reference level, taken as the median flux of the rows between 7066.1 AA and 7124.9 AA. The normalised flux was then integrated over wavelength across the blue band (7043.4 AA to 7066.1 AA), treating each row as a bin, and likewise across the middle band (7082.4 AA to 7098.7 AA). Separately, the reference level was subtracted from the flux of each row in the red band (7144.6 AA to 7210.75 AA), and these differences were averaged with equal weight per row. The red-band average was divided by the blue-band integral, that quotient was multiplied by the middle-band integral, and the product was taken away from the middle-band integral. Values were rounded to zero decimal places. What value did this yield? 16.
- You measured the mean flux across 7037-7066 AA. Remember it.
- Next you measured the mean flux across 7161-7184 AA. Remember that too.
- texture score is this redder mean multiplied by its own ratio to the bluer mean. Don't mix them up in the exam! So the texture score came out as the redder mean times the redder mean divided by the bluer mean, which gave 8.9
